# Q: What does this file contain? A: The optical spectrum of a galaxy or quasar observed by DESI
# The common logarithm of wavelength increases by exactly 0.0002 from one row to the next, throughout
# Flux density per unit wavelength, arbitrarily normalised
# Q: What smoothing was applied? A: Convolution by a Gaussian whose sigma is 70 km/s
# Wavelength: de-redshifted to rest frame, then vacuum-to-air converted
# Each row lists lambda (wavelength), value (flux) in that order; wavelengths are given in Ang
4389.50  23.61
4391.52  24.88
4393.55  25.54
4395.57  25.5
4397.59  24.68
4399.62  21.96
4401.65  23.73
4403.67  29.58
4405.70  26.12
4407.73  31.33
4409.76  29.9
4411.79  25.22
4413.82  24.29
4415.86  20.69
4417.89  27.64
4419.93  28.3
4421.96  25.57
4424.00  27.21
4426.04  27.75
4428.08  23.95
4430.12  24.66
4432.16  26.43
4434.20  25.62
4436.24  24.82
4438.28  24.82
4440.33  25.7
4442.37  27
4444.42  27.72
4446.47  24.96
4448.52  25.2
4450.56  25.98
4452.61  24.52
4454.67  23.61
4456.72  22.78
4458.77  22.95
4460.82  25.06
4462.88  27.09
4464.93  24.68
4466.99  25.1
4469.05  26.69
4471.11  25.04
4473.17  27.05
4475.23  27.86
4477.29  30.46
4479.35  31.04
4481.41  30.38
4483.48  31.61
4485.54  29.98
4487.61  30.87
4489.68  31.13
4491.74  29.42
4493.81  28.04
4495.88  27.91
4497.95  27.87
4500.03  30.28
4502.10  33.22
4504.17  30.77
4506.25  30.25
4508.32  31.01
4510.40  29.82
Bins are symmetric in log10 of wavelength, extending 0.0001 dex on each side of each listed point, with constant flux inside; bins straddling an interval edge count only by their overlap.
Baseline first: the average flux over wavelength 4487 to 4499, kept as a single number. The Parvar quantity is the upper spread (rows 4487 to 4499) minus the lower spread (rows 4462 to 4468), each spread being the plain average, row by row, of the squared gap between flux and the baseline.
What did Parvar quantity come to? -12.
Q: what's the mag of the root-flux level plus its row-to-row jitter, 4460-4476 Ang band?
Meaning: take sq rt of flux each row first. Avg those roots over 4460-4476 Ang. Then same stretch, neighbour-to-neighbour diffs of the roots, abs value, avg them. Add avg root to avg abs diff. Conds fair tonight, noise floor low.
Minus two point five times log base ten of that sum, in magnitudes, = -1.80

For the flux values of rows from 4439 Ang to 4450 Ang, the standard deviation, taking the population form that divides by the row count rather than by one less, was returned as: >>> 1.1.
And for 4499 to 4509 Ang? 1.1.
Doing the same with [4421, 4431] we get 1.5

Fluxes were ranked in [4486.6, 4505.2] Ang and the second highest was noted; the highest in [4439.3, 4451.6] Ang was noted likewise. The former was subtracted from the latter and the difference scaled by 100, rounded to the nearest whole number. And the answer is -341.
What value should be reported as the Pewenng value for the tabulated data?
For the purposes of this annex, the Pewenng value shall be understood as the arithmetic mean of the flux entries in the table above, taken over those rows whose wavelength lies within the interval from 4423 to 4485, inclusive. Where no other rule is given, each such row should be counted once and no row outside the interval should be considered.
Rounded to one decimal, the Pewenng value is 26.3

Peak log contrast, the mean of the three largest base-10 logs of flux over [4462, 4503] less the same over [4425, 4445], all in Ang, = 0.066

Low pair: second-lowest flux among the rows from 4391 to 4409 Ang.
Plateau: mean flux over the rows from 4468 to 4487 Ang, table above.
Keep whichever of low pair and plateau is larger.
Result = 28.9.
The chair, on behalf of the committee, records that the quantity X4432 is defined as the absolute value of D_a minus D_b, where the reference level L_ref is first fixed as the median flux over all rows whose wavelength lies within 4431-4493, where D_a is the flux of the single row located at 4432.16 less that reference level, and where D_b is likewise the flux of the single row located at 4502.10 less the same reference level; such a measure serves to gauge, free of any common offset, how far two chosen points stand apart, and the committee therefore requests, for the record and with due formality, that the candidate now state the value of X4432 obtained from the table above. 6.8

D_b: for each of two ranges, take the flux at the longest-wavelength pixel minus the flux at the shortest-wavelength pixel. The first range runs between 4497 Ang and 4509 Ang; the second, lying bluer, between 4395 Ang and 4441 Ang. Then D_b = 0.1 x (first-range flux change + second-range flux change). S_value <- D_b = 0.33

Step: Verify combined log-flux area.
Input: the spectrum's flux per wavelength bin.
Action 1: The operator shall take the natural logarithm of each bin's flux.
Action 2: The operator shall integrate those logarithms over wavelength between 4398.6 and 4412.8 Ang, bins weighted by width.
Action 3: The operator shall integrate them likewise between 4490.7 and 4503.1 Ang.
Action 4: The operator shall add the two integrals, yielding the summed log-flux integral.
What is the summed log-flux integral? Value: 89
